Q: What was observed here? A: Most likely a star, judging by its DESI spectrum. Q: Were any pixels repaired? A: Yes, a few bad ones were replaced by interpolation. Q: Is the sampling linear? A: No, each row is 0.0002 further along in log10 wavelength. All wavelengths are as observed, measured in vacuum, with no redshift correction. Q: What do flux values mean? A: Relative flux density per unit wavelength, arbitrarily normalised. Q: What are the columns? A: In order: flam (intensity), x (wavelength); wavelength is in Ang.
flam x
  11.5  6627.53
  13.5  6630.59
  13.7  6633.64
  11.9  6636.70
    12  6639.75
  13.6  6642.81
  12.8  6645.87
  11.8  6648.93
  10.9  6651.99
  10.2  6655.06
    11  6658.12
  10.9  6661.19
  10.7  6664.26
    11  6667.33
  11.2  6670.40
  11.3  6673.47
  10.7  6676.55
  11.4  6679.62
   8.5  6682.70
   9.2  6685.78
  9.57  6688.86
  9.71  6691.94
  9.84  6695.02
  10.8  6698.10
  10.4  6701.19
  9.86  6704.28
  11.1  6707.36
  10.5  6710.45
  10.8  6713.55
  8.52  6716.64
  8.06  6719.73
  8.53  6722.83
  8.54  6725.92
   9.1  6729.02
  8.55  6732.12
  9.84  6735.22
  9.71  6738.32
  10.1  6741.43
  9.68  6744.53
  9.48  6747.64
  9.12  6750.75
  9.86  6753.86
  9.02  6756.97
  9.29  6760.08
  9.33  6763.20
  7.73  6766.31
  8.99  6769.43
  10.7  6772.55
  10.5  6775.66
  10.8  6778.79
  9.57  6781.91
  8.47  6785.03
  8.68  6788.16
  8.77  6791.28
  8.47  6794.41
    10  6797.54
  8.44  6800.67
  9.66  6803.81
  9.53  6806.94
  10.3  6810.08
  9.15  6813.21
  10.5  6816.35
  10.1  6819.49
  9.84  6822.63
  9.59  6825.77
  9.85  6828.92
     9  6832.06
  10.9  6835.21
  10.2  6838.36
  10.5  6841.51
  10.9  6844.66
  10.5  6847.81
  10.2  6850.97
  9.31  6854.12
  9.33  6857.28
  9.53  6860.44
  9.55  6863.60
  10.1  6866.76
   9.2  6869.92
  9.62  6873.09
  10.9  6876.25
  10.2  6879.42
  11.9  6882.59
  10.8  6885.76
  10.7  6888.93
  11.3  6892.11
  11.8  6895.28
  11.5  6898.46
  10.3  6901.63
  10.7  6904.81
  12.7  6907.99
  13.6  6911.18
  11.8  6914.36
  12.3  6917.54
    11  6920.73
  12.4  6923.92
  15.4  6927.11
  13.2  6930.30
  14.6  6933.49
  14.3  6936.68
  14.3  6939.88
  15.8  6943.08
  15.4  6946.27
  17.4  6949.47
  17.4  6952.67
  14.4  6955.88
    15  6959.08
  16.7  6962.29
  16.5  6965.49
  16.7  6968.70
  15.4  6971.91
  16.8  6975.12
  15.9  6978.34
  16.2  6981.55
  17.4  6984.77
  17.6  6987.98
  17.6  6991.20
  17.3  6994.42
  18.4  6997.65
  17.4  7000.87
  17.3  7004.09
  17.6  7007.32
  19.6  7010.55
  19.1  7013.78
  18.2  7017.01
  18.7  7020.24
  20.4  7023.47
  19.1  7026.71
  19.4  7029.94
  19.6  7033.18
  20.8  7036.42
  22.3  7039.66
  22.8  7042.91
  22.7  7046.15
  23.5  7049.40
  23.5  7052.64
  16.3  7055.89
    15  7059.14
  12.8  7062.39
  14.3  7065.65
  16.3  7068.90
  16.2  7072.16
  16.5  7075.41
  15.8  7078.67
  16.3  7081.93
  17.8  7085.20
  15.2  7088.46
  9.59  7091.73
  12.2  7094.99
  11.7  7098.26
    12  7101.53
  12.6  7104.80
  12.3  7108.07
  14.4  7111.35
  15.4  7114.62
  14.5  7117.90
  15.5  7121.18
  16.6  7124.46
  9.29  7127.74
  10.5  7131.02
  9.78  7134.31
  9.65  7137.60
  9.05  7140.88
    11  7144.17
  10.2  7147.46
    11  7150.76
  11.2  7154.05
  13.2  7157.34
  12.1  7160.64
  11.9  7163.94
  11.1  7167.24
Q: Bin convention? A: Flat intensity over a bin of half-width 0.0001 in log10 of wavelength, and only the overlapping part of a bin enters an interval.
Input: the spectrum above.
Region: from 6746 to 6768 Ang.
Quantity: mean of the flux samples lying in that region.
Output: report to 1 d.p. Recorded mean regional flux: 9.1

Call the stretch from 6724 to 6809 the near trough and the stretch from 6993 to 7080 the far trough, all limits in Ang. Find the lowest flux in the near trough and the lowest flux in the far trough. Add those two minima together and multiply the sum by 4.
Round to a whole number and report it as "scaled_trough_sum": 82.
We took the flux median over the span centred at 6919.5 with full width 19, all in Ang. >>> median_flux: 12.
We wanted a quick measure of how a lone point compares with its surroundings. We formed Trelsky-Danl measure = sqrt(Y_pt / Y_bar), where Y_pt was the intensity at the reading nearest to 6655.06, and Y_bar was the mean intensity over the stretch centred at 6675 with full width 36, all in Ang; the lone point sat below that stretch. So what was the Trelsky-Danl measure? 0.99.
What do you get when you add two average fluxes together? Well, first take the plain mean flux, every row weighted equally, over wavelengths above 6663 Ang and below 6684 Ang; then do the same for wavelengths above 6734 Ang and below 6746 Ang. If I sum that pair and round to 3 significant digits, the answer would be 20.5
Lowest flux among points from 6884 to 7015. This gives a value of 10.3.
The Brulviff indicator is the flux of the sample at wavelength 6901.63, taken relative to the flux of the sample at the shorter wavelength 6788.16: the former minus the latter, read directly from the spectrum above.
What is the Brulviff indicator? 1.6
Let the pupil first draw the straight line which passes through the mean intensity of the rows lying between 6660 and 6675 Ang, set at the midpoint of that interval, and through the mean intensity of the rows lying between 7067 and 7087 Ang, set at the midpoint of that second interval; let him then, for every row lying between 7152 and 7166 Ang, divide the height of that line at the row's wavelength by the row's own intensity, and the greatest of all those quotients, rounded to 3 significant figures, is 1.56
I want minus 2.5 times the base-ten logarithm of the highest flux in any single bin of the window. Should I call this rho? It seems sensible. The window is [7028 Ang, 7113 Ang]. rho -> -3.4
